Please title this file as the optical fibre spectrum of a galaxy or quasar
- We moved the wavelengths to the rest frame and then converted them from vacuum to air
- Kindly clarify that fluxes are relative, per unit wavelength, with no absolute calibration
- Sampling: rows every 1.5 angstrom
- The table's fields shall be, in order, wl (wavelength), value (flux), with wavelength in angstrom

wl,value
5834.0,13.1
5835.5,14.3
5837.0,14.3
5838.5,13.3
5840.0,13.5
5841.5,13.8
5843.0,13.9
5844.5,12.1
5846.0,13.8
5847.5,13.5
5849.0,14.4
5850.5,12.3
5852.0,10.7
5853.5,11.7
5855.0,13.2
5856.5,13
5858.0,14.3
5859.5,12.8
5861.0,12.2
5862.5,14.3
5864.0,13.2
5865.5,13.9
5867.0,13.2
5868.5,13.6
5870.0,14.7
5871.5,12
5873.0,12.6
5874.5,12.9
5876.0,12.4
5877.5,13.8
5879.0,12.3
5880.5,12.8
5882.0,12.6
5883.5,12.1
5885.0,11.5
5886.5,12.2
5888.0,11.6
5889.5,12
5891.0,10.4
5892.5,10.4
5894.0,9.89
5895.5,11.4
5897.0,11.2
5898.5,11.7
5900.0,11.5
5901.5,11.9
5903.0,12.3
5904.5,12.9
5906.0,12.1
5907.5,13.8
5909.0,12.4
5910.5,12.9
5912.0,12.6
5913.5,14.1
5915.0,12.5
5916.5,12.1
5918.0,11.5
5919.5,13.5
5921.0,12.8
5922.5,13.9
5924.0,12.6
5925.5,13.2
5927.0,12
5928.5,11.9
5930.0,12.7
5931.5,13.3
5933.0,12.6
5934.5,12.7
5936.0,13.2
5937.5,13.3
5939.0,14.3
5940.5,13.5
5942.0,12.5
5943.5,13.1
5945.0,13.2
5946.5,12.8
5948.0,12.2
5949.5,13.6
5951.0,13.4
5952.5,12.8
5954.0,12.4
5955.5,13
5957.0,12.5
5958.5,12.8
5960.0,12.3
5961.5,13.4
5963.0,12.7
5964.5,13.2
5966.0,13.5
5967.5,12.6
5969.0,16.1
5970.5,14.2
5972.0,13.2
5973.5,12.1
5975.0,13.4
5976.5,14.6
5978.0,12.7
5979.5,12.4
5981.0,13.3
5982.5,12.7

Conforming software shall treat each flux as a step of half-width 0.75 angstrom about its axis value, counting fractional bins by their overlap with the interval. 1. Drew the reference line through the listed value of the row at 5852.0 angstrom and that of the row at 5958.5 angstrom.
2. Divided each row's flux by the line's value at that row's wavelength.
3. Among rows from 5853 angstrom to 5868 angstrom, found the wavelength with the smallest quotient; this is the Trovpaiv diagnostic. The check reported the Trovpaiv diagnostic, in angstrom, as 5853.5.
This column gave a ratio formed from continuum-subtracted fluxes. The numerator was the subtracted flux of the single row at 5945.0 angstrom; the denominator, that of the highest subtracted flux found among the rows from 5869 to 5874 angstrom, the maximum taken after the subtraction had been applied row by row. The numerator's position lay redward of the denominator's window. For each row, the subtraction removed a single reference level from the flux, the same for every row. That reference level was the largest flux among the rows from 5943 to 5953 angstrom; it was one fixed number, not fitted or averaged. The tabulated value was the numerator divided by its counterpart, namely -0.4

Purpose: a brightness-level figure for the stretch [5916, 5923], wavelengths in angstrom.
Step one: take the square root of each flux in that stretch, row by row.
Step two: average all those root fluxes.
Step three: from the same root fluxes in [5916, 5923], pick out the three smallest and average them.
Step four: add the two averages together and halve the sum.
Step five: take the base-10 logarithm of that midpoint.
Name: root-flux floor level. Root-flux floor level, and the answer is 0.547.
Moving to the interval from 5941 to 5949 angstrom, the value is 0.551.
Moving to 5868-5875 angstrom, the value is 0.554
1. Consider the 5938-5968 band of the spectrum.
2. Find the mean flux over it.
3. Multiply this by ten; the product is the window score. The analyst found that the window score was 130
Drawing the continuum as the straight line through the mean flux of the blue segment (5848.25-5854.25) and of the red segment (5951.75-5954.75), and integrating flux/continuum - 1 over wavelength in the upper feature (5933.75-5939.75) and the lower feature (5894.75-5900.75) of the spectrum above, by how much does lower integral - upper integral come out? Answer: -0.87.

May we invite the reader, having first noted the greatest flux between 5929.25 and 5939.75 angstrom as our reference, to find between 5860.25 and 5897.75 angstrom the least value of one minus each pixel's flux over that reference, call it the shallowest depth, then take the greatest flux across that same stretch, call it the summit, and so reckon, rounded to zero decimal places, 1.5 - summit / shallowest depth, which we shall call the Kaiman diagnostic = 527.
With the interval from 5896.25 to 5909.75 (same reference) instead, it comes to -393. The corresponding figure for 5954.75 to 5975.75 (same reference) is 129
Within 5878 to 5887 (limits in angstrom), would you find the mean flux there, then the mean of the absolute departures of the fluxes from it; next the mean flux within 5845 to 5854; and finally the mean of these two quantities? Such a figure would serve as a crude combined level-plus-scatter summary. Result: 6.53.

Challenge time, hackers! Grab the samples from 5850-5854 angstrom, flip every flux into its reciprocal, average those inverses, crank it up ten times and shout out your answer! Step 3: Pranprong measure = 0.87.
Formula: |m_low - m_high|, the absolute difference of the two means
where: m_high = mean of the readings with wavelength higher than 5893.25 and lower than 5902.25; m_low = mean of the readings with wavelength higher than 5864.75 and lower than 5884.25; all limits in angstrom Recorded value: 1.7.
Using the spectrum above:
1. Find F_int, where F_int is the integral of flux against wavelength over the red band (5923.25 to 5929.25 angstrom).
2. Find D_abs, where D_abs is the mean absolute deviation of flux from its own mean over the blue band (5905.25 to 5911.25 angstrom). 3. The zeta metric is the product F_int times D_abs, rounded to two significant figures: 41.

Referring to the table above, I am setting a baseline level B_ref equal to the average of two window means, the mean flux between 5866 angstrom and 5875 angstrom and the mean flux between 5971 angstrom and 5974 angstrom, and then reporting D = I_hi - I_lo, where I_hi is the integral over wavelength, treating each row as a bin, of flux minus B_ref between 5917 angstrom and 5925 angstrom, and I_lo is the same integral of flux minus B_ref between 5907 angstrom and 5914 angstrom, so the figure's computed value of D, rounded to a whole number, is -2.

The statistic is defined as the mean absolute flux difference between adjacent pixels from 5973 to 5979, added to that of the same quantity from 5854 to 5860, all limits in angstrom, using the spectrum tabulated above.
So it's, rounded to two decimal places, 2.47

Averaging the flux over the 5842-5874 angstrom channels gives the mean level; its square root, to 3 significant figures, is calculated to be 3.62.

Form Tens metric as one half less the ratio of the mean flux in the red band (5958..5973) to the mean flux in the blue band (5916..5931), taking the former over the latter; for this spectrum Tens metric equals -0.56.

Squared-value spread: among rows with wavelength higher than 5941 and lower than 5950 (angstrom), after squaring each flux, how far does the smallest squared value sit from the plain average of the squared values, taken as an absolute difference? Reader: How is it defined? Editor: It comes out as 18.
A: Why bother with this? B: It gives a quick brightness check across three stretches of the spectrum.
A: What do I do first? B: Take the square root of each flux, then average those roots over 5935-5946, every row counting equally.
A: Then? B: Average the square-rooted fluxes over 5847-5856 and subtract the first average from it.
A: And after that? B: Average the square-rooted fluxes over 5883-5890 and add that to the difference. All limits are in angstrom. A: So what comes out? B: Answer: 3.35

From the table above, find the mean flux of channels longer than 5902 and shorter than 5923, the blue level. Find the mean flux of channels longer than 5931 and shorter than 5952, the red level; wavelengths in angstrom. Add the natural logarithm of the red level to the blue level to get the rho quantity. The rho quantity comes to 15.4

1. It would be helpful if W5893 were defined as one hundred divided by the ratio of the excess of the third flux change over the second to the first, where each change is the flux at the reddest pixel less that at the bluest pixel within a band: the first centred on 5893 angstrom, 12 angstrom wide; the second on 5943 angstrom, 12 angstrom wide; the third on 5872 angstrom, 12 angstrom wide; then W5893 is 6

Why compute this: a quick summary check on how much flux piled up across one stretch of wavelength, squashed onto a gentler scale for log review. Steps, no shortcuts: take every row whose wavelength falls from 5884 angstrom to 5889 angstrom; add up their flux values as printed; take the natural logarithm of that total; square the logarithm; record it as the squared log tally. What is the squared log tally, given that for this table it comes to 12.7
